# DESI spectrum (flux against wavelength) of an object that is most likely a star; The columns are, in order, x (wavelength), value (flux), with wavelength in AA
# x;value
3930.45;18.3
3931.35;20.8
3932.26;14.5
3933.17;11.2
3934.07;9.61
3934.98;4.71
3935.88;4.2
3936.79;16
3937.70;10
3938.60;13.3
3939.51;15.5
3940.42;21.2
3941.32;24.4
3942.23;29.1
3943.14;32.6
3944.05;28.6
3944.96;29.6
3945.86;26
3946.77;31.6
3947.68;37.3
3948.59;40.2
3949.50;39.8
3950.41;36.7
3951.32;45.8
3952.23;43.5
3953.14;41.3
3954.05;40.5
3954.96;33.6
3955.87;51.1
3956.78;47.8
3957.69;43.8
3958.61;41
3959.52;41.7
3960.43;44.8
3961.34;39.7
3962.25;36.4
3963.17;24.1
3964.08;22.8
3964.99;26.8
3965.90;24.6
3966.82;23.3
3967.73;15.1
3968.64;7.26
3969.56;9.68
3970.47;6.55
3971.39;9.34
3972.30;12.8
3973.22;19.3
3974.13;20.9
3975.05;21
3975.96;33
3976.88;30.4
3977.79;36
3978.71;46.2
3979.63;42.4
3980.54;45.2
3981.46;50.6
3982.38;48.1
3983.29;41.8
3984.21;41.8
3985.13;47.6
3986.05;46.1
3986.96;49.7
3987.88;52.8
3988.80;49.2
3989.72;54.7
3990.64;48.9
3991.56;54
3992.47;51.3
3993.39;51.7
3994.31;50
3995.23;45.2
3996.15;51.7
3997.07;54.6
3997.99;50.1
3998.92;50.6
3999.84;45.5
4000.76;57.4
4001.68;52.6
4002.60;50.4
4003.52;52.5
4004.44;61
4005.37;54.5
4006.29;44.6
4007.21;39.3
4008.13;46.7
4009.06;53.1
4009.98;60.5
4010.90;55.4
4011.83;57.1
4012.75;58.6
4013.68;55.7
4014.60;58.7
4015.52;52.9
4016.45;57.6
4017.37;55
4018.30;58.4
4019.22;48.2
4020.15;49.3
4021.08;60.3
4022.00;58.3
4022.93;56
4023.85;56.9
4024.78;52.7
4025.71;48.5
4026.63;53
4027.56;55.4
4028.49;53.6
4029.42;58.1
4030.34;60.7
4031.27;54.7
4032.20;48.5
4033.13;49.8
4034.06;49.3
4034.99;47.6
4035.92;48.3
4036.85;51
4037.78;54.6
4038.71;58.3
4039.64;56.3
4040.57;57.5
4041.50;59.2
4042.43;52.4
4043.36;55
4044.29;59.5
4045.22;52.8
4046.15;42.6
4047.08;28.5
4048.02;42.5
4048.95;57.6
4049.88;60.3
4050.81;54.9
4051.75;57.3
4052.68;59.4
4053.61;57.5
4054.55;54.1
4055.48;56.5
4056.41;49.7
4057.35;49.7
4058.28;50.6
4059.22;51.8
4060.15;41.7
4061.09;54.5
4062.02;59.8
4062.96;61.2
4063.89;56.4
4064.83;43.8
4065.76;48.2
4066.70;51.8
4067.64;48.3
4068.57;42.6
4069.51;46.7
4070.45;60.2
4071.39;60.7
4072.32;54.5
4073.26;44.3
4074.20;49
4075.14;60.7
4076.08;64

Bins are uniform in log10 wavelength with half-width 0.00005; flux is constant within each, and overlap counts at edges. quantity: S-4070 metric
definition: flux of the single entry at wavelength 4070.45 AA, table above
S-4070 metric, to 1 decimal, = 60.2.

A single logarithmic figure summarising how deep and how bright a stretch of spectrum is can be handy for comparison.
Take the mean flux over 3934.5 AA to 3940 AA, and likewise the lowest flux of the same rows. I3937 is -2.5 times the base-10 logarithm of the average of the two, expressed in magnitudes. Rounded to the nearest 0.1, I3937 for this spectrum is -2.2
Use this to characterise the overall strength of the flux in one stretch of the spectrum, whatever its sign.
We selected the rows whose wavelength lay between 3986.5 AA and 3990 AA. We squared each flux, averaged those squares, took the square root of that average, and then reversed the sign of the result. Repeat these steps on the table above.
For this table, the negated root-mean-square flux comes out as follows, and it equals -52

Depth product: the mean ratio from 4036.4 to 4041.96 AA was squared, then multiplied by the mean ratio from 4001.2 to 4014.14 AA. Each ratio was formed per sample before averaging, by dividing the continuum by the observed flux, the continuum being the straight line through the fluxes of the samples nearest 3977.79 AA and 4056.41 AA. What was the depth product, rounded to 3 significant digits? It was 0.547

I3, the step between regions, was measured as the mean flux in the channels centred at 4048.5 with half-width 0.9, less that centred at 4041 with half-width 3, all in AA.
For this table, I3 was -6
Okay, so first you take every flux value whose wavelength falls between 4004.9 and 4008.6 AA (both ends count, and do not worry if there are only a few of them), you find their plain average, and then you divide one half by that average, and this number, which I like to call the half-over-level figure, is 0.0108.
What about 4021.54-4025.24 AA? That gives 0.0089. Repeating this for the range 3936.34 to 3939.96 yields 0.0365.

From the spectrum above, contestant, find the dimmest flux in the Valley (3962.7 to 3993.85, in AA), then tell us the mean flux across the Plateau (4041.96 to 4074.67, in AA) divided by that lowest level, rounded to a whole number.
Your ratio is 8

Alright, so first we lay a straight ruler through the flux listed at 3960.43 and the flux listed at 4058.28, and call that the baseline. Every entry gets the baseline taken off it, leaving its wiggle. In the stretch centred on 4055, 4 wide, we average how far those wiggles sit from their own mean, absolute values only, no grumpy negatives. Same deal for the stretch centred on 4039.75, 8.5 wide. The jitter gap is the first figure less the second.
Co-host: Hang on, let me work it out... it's -0.2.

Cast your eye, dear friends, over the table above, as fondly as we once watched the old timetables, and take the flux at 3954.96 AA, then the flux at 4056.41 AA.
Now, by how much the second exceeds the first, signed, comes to 16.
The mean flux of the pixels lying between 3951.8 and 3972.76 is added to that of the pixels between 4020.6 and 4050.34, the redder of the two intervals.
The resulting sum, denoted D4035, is 83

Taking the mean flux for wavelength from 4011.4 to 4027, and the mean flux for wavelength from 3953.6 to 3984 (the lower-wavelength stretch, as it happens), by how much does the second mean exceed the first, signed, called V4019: -24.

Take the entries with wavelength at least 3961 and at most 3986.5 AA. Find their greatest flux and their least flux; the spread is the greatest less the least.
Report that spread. 44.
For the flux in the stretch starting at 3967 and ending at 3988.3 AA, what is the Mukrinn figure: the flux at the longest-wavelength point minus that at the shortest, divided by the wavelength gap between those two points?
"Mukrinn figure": 1.9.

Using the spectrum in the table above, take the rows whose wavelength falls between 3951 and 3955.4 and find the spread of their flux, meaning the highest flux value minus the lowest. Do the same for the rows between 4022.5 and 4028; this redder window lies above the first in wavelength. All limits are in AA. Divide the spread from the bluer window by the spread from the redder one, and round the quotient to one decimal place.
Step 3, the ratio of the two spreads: 1.5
